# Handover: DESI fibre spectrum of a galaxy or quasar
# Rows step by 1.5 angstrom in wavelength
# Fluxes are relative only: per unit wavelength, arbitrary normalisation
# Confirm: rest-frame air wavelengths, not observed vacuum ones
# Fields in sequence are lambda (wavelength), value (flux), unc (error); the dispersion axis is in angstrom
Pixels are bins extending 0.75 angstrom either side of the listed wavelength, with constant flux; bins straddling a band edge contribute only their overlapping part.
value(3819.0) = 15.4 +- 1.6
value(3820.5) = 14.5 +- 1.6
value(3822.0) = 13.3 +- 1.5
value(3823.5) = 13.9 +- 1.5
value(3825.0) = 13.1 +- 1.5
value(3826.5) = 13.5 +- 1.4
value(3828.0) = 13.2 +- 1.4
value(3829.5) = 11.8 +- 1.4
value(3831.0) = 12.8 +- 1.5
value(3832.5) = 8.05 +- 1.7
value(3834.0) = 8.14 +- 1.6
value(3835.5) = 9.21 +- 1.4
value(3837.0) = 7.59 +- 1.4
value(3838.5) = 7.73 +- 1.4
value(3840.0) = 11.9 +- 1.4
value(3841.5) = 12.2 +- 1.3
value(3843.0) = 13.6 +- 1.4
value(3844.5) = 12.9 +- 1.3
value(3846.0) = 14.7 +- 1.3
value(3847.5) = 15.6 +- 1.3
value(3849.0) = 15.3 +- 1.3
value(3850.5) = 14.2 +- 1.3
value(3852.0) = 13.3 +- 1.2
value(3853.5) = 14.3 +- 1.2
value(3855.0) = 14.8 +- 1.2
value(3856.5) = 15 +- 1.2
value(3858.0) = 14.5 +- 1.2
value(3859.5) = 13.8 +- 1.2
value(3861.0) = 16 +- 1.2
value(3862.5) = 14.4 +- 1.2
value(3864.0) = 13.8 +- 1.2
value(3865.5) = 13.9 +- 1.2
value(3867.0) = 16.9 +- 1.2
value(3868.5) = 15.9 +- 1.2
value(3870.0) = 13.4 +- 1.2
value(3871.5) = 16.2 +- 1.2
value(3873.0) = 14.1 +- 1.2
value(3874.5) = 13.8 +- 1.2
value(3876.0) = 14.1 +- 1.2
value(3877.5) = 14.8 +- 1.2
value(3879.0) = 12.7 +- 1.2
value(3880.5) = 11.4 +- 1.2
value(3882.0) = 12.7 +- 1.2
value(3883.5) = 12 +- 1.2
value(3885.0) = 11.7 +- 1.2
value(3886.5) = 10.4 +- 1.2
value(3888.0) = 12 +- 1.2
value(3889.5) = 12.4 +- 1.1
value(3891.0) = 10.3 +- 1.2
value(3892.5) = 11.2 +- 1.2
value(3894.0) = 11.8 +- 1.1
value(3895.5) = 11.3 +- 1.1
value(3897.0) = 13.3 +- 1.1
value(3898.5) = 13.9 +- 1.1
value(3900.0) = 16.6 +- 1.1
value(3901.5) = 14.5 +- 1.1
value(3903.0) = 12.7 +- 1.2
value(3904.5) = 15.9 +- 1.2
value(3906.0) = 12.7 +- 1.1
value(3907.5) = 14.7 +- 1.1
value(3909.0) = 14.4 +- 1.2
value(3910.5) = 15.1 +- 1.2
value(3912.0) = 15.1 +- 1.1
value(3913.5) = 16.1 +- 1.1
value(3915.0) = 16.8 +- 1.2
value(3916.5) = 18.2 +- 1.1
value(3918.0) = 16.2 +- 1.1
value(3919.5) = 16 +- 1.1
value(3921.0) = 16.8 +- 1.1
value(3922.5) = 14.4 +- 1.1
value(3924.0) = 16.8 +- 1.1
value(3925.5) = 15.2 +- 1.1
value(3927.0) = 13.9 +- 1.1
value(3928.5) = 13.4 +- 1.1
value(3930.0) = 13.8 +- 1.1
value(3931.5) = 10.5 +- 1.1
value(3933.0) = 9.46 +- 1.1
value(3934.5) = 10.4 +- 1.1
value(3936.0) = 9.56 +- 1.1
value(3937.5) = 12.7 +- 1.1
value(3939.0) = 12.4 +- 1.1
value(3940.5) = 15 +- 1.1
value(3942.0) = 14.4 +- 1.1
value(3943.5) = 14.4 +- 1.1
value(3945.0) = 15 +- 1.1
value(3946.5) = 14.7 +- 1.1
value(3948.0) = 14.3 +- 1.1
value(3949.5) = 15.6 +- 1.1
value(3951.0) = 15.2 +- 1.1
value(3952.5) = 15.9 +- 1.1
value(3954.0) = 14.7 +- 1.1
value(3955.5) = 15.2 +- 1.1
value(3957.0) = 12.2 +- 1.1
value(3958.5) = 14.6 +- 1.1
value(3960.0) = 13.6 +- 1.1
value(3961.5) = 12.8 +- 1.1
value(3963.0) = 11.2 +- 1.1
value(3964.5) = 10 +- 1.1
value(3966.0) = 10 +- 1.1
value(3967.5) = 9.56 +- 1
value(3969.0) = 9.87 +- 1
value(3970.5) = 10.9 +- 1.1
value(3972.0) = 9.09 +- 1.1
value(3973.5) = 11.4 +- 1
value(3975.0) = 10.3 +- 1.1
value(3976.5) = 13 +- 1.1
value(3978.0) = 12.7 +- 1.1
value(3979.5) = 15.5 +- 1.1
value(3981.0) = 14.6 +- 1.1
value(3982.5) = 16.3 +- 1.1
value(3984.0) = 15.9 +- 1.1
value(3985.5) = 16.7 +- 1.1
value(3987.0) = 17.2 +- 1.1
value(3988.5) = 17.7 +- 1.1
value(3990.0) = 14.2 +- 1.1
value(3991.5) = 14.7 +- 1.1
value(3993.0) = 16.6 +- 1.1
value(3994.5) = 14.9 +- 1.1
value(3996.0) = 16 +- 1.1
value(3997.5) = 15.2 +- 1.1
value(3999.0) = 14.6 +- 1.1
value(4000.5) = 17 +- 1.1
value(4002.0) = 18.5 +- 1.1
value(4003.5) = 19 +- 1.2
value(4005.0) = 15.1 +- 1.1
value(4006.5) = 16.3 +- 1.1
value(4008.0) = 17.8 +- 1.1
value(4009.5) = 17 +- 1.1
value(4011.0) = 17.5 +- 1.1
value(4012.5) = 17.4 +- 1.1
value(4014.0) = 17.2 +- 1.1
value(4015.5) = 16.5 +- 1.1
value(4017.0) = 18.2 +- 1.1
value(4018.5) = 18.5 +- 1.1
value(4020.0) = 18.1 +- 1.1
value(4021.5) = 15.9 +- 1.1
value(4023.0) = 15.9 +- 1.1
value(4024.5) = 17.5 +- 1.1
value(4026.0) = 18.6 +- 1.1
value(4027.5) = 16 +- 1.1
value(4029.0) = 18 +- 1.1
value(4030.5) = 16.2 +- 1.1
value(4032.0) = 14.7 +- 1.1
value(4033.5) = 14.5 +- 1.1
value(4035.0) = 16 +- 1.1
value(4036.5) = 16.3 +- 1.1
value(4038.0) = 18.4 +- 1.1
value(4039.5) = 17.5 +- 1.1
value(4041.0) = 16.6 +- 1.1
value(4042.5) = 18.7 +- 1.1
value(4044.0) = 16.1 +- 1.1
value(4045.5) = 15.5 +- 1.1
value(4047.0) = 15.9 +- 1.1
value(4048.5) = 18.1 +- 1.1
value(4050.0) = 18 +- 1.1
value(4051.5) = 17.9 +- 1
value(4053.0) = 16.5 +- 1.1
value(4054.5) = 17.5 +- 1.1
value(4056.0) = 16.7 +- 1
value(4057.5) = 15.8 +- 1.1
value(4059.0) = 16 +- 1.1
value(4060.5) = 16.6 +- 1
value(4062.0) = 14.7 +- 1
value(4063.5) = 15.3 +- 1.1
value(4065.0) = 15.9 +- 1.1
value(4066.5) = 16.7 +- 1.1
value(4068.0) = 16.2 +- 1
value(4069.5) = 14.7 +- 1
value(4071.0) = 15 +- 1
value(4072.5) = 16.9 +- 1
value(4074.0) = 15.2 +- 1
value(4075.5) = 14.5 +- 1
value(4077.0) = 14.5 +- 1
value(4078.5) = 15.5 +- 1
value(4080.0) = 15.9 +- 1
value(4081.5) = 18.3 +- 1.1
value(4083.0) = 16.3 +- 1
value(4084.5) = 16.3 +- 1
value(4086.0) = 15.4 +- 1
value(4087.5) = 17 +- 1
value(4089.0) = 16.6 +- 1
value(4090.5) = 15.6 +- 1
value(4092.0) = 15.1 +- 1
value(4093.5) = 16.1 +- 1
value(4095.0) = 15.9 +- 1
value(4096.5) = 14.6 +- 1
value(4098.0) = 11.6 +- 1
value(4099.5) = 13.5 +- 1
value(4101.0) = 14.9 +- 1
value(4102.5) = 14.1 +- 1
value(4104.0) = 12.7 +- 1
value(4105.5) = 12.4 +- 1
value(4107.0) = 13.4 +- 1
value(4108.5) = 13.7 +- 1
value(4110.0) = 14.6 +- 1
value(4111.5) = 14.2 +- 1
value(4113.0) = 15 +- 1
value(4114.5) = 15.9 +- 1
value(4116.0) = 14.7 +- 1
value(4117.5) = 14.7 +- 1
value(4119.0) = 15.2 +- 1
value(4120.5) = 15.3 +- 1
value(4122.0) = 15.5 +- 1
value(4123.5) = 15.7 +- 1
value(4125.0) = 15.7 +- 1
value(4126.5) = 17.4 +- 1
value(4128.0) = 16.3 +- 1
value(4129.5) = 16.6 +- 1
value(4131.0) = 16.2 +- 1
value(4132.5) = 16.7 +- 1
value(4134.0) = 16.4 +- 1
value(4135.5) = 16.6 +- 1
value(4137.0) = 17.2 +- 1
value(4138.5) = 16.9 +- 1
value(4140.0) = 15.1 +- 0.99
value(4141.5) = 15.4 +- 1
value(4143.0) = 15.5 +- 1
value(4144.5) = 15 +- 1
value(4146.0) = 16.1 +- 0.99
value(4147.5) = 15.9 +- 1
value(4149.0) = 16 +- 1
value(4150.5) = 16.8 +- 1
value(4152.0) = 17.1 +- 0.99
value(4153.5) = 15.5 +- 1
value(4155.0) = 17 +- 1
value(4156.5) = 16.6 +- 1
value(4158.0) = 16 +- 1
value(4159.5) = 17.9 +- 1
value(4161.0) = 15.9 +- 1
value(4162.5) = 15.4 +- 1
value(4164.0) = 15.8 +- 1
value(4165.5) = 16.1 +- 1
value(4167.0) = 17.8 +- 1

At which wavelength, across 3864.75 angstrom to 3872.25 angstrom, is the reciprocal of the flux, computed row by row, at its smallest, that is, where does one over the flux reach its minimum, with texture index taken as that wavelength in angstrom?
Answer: 3867.0 angstrom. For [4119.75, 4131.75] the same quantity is 4126.5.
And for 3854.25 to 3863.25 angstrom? 3861.0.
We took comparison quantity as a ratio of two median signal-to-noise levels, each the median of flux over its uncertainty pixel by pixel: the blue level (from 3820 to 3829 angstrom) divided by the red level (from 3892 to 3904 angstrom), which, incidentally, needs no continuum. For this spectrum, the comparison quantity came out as 0.80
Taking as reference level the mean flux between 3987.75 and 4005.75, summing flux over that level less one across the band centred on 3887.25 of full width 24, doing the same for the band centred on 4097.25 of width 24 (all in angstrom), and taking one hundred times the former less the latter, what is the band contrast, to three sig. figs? -227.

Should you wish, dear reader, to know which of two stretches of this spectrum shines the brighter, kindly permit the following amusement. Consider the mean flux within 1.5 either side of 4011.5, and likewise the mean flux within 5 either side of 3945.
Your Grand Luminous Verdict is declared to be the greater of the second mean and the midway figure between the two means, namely 16.1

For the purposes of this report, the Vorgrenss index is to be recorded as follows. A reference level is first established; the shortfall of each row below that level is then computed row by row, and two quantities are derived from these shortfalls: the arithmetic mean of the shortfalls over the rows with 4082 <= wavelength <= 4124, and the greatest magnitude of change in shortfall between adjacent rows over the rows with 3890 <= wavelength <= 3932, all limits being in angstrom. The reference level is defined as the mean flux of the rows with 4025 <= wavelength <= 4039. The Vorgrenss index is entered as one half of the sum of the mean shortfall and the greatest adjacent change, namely 2.5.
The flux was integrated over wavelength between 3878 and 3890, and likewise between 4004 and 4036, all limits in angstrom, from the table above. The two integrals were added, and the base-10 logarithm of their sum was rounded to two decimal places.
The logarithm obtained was 2.83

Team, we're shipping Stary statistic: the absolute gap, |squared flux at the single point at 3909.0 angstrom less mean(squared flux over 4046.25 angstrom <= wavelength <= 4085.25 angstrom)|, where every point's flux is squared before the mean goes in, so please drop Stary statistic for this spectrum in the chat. 56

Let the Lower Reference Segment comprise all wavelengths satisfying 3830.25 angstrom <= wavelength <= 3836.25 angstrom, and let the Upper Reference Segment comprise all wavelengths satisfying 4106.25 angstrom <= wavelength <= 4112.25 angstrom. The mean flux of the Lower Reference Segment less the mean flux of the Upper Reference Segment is -4.4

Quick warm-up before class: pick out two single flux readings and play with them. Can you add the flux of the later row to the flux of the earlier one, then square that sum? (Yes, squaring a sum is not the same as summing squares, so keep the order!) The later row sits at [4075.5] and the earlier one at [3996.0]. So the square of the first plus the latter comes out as 930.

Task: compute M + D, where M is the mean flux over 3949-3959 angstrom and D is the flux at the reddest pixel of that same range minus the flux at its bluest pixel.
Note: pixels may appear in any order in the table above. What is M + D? 14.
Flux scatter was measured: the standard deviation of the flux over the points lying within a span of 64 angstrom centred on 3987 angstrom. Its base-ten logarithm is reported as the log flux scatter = 0.45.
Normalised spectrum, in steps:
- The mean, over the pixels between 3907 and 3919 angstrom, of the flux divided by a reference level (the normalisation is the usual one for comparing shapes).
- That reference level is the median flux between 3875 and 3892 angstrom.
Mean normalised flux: 1.32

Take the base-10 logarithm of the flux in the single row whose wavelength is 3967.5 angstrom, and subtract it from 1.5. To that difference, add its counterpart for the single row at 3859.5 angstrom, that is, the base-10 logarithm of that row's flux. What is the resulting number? 1.66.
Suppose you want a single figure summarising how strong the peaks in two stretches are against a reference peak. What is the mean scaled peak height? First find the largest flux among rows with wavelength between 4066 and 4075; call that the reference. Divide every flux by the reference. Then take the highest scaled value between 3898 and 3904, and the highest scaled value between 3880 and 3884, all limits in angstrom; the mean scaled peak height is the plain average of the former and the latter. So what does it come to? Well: 0.87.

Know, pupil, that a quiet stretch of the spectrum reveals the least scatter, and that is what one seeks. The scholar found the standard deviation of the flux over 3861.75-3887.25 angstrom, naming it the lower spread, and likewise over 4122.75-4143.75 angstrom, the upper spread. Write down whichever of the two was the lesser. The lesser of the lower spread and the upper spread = 0.7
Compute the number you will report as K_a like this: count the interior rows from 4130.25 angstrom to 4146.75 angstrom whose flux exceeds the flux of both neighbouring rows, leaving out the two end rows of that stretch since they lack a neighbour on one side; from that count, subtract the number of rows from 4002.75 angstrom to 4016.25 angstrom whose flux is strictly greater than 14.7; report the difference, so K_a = -6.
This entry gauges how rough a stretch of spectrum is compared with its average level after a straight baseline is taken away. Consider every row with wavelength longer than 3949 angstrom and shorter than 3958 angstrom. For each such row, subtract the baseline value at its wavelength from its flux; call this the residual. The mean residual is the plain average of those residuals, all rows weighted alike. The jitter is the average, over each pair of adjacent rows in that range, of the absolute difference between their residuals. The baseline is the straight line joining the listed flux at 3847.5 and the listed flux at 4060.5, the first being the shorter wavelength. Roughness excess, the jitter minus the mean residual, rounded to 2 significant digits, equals 2.5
